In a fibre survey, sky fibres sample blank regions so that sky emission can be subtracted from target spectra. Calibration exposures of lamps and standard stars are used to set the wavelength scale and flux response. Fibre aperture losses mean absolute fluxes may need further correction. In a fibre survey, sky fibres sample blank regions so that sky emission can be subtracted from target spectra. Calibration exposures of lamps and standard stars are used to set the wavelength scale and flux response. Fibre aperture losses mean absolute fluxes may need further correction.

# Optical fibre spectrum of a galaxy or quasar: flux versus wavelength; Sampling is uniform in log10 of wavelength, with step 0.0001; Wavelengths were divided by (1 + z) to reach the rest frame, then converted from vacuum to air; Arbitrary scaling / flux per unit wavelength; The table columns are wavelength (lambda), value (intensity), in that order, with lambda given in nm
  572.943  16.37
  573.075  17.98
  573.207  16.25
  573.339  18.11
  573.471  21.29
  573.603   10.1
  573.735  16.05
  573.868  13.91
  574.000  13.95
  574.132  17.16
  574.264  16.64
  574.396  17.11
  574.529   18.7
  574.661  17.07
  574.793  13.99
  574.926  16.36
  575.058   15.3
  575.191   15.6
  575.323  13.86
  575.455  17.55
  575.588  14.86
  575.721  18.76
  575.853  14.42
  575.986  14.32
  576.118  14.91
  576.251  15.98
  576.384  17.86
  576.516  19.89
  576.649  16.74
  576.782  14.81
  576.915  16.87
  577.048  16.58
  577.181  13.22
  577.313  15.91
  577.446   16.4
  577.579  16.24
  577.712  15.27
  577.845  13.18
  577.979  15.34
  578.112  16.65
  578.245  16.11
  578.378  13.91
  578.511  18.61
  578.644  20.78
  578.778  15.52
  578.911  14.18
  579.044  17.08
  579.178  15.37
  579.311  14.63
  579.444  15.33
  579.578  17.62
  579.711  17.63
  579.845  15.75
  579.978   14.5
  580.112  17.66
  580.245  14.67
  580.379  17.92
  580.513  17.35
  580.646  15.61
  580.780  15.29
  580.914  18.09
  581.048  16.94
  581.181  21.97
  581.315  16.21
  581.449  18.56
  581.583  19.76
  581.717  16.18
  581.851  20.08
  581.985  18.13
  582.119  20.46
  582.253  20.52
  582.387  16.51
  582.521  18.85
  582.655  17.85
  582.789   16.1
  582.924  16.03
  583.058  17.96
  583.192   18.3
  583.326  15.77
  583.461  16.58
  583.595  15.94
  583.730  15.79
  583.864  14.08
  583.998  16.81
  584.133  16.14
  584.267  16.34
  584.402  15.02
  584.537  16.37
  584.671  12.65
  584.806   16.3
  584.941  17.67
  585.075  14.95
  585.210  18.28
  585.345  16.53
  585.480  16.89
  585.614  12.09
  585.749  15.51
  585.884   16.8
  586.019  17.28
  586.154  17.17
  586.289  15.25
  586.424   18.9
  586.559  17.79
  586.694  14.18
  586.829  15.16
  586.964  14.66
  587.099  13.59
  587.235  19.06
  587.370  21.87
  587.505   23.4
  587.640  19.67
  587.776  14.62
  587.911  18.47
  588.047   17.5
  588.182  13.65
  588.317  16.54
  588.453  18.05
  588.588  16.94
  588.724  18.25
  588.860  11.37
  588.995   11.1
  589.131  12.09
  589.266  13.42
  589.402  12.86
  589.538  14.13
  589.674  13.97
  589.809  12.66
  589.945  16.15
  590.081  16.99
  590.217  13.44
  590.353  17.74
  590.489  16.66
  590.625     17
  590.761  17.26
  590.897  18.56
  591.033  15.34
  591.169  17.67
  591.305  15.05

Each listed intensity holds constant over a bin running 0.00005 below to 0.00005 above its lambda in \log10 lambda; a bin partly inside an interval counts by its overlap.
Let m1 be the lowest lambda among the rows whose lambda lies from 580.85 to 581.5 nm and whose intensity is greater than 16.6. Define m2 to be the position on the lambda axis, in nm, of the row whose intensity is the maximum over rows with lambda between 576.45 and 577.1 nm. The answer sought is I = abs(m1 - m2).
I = 4.40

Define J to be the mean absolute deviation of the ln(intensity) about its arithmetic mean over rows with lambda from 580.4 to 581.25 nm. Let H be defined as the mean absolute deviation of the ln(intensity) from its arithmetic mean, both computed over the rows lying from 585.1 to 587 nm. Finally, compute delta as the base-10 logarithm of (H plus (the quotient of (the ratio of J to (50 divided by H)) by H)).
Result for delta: -1.02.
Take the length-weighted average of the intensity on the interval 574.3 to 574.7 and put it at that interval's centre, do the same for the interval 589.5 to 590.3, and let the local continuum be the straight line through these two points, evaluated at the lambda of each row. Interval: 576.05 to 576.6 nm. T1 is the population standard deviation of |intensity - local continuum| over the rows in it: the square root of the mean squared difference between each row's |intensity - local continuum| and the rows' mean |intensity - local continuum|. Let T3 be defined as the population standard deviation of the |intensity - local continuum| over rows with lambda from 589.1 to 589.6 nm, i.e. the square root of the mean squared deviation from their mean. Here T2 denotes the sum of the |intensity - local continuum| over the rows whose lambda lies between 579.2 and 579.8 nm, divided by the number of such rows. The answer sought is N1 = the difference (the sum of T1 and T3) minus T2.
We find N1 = 0.3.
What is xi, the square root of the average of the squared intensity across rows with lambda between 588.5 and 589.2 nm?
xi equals 14.3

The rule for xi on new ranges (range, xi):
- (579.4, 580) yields 16.2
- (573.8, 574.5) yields 15.8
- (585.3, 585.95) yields 15.7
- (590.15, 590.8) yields 16.5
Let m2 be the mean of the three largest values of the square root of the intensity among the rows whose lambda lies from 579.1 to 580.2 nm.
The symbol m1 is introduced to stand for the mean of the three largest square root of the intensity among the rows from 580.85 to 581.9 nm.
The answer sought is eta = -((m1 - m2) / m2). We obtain -0.081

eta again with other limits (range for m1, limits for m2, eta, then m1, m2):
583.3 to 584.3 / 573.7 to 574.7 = 0.031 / 4.07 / 4.20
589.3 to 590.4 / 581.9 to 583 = 0.078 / 4.12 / 4.46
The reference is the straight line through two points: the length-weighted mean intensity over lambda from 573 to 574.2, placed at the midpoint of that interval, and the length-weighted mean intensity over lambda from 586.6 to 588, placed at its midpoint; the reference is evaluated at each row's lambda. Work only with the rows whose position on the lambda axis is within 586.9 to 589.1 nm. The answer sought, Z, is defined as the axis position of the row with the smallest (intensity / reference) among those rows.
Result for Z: 588.995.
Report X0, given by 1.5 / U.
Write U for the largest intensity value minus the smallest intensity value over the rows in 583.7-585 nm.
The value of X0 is 0.30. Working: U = 5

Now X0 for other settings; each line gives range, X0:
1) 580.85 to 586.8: 0.15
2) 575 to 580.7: 0.20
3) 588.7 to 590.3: 0.21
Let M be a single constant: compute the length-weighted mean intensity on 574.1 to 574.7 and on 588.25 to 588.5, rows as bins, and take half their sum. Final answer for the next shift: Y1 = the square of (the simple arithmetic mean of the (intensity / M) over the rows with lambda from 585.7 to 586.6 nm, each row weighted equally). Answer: 0.96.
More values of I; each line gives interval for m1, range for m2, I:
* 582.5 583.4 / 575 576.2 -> 6.80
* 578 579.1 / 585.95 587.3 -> 9.12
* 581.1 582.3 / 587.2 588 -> 6.32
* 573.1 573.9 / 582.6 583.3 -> 9.85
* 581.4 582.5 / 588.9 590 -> 8.50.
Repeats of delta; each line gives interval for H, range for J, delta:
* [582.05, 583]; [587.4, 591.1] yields -1.03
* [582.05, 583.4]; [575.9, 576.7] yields -1.10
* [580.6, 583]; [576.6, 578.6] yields -1.03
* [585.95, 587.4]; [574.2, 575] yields -0.91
